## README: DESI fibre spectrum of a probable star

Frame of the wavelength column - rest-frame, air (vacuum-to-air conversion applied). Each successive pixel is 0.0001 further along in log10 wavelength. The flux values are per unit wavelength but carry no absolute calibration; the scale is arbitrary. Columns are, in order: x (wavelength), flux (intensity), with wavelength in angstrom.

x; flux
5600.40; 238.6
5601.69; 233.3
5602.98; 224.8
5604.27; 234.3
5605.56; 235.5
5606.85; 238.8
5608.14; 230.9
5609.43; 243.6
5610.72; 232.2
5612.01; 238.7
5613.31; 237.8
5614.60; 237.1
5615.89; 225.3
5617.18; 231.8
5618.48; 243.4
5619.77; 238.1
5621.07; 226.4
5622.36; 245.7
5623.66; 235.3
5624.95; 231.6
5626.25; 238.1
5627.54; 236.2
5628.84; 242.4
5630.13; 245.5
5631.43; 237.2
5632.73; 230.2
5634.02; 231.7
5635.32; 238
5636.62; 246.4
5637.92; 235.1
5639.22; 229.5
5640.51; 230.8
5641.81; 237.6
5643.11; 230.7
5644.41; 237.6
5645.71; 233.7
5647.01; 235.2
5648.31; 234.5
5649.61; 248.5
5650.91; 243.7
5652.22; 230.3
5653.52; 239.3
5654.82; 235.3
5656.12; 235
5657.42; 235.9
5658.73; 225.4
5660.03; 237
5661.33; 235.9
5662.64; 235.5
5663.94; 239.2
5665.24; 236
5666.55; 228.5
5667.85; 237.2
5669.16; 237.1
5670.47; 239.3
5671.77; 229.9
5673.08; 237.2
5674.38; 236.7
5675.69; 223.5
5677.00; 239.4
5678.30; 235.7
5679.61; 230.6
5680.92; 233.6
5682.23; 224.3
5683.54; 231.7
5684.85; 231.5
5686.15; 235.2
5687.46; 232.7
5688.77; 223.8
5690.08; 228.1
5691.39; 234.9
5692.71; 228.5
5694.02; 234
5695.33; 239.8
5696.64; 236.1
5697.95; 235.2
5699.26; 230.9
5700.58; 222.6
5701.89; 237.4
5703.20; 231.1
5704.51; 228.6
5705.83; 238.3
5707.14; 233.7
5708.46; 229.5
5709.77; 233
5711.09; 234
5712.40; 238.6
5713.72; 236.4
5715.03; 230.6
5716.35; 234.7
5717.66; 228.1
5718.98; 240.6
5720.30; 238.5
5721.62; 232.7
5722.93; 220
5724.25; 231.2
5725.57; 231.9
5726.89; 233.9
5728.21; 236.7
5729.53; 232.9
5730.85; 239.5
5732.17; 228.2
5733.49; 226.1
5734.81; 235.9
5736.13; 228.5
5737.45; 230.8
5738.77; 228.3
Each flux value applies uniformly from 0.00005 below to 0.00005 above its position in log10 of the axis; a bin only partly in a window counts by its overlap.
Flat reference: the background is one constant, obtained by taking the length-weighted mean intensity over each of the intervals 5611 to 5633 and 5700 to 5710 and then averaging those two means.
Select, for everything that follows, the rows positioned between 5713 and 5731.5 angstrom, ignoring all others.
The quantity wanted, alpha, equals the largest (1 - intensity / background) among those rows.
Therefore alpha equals 0.061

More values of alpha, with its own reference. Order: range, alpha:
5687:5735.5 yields 0.061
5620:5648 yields 0.033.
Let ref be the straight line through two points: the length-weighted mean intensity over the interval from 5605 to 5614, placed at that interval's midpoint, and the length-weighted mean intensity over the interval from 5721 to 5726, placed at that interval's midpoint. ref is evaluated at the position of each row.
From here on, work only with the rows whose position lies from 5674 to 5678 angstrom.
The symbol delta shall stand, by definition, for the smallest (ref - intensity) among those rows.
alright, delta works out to -7.2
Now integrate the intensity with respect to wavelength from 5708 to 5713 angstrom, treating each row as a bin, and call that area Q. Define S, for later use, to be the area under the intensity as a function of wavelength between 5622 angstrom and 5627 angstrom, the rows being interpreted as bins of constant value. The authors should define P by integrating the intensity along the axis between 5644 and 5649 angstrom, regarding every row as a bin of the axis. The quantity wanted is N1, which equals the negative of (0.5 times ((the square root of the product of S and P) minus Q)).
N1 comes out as -5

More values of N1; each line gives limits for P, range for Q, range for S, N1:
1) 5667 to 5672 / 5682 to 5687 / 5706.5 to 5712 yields -36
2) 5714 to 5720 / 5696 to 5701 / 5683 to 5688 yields -61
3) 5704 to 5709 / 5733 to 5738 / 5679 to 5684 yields -1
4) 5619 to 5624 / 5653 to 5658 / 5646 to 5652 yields -60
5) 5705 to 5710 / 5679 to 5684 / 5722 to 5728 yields -60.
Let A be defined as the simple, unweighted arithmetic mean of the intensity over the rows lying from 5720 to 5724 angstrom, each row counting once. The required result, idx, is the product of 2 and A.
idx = 461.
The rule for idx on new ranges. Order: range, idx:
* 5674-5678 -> 466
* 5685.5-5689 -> 461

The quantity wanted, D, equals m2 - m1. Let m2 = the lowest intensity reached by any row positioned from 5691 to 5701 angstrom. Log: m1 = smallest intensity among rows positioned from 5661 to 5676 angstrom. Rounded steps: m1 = 223.5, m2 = 222.6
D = -1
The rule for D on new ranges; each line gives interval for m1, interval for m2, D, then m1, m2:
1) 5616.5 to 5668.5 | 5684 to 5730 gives -5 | 225.4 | 220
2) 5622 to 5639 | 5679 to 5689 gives -6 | 230.2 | 223.8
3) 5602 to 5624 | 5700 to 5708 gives -2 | 224.8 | 222.6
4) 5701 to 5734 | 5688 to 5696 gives 4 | 220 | 223.8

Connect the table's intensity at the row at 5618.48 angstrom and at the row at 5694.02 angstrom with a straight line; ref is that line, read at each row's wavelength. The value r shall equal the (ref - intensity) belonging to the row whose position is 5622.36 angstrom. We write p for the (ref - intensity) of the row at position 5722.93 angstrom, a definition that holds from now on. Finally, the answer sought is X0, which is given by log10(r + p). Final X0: 0.88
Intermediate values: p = 10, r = -2.8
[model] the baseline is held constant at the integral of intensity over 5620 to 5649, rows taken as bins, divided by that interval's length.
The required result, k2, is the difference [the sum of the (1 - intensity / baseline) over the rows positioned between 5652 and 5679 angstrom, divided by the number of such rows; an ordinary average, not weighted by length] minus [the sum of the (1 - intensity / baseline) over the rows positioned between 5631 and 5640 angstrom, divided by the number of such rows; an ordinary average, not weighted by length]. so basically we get 0.003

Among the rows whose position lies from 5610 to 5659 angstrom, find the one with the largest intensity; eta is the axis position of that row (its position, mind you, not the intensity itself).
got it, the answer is 5649.61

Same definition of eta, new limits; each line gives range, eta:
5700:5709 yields 5705.83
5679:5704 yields 5695.33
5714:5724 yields 5718.98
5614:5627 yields 5622.36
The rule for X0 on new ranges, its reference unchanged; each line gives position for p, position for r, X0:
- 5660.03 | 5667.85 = 0.11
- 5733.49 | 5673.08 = 0.38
